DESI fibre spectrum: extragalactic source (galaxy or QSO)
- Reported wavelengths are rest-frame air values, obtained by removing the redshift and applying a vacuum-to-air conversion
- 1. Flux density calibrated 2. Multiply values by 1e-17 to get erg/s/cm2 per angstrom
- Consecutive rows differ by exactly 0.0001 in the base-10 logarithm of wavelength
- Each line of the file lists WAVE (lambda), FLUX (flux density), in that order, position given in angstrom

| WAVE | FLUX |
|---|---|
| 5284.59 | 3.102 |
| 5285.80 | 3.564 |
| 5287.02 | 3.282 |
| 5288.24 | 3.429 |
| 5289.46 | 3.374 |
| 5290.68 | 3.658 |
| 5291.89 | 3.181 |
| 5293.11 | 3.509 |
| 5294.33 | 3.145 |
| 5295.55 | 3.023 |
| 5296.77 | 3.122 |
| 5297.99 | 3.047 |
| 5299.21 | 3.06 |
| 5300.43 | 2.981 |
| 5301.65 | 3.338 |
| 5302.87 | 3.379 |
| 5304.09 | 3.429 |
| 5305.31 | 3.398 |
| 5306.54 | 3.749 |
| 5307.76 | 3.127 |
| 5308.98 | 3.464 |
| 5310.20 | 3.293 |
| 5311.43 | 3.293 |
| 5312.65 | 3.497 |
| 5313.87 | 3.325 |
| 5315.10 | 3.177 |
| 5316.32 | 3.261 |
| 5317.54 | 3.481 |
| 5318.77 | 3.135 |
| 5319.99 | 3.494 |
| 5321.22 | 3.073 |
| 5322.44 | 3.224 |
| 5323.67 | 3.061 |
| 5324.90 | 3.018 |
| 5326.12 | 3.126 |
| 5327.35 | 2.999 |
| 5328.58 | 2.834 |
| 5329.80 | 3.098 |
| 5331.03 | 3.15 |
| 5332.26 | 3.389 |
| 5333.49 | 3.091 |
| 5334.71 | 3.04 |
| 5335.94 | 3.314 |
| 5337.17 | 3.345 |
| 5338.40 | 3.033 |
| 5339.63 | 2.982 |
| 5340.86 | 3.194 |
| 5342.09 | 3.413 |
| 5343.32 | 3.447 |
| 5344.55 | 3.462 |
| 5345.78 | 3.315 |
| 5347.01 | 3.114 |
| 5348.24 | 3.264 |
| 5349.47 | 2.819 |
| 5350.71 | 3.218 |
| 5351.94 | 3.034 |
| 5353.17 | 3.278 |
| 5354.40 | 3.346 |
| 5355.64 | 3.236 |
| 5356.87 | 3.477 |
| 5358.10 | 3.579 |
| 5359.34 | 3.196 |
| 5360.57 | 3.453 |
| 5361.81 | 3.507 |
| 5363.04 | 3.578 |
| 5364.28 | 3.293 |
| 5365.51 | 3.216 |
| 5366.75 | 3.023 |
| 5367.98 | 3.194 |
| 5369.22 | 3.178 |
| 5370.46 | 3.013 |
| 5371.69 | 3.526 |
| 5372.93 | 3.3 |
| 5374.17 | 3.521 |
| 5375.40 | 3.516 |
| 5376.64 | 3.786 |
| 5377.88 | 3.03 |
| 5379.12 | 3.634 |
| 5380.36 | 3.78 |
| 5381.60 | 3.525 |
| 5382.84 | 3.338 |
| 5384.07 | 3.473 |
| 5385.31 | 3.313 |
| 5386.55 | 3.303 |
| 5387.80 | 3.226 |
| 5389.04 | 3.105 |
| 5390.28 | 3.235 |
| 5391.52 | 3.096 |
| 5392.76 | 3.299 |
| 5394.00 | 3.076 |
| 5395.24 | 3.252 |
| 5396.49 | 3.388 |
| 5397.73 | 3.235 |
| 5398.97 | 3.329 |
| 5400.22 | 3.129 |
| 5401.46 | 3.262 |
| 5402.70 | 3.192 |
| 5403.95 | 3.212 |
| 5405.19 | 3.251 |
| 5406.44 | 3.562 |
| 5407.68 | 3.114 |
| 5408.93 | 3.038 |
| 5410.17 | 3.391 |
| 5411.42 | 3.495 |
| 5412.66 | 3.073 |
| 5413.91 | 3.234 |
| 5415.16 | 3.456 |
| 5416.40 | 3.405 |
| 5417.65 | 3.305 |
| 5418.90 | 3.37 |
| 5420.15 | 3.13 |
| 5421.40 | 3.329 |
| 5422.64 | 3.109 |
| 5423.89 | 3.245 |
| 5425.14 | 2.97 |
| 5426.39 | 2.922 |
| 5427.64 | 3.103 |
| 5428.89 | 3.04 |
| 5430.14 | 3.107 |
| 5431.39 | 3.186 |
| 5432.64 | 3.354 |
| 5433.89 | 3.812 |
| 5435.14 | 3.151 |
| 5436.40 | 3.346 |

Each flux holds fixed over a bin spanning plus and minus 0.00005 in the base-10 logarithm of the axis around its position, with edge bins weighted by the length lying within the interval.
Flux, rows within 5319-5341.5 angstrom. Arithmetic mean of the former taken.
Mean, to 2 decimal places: 3.14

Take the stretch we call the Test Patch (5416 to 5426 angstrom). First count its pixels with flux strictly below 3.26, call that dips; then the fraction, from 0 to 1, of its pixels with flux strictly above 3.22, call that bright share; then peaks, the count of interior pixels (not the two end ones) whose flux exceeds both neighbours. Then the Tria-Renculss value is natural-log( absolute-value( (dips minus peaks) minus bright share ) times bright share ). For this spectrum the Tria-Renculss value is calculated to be -1.5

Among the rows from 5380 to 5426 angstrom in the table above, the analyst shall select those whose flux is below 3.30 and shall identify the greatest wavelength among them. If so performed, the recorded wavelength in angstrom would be 5425.14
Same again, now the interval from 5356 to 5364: 5359.34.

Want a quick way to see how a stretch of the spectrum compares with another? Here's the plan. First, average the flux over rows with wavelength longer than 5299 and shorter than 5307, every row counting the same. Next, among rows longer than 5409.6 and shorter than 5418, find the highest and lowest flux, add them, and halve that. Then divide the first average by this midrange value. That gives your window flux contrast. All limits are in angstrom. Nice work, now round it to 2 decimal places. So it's 1.02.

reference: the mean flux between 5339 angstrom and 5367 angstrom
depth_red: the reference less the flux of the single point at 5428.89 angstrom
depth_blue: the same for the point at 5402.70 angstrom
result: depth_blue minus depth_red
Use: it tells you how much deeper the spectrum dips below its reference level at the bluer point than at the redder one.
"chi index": -0.15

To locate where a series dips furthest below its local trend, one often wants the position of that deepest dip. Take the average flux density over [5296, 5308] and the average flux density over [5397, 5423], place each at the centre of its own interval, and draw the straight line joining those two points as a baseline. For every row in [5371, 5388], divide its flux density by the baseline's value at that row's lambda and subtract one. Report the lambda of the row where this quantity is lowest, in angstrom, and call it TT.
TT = 5377.88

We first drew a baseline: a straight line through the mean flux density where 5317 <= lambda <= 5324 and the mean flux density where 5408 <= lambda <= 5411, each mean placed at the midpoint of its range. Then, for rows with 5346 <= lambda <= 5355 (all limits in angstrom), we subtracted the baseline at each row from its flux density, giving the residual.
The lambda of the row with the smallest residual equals 5349.47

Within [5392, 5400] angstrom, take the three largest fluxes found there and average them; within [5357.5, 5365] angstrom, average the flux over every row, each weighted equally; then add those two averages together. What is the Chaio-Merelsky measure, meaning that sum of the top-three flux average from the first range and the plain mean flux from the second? 6.77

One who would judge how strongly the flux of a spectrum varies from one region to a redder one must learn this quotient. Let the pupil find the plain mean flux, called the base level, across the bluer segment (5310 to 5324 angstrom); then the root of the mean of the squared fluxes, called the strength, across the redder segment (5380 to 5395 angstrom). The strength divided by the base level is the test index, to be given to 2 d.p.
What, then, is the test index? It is 1.01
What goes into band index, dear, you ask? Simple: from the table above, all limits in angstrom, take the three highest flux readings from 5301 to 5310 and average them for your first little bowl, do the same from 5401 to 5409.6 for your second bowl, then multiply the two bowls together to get 11.9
